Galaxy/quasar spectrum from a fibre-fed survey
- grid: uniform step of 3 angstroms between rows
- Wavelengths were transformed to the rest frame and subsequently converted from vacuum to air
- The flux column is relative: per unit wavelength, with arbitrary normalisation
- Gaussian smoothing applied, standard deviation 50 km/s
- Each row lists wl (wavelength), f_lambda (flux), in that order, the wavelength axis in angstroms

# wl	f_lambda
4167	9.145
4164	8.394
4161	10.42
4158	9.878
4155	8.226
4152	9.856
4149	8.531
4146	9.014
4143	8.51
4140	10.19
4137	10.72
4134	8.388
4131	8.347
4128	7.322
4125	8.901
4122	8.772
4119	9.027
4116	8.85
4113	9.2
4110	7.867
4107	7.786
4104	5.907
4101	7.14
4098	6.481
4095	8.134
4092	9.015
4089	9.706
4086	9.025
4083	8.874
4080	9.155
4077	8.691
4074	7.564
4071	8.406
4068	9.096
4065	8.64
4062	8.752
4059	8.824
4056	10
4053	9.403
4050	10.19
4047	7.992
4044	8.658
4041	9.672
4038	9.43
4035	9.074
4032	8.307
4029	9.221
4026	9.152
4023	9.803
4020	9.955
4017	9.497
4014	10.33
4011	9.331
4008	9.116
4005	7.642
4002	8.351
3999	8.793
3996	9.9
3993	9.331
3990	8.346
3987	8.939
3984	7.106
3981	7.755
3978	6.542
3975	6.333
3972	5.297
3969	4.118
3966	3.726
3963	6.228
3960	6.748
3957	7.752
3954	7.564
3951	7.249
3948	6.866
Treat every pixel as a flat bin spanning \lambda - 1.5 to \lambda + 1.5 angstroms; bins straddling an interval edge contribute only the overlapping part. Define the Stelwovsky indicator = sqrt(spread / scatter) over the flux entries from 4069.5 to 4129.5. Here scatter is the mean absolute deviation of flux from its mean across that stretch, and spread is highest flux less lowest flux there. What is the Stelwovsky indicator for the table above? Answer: 2.16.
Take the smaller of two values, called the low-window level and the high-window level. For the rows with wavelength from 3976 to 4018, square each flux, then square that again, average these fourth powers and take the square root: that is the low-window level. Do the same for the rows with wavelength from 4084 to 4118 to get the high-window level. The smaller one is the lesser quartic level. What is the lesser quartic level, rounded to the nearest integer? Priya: 69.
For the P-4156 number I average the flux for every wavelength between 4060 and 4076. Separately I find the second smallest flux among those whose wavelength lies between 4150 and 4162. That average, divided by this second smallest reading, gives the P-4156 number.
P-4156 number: 0.86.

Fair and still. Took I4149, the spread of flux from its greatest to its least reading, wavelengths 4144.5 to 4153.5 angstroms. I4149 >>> 1.3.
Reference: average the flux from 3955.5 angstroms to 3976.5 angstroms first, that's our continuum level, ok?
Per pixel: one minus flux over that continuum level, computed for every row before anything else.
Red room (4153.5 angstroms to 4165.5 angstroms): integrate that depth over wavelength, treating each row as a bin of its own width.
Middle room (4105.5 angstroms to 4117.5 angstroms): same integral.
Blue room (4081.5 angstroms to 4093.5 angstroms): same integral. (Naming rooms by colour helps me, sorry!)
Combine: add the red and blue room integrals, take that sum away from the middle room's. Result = 9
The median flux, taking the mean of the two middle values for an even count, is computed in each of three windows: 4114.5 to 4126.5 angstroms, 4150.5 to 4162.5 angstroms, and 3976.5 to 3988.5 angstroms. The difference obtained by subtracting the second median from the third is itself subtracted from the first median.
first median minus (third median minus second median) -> 11.3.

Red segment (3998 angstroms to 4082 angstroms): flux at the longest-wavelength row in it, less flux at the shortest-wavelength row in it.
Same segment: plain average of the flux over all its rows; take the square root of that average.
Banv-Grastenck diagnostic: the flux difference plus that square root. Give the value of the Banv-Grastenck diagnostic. 3.4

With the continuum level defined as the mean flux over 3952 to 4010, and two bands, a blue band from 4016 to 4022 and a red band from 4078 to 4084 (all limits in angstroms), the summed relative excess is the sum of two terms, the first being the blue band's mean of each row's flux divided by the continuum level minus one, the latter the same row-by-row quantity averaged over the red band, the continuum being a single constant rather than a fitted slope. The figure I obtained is 0.55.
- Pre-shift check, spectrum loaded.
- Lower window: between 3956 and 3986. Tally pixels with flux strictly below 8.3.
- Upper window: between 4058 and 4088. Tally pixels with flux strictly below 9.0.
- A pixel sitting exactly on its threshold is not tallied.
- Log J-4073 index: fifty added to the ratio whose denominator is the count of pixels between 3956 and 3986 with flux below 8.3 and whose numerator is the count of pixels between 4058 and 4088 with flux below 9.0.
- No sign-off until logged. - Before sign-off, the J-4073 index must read 50.7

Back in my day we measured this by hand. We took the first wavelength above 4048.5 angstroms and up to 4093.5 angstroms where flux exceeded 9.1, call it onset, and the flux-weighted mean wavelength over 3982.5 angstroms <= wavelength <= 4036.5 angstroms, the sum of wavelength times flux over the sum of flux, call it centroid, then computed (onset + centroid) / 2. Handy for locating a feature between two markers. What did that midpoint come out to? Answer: 4030.0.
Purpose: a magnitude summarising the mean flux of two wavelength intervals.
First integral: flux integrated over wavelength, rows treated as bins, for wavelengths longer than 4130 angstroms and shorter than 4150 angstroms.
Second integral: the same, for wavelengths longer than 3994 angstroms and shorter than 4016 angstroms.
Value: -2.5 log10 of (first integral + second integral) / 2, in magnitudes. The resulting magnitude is -5.70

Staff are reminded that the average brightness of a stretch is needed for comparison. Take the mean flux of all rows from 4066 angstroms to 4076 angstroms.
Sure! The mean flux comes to 8.4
